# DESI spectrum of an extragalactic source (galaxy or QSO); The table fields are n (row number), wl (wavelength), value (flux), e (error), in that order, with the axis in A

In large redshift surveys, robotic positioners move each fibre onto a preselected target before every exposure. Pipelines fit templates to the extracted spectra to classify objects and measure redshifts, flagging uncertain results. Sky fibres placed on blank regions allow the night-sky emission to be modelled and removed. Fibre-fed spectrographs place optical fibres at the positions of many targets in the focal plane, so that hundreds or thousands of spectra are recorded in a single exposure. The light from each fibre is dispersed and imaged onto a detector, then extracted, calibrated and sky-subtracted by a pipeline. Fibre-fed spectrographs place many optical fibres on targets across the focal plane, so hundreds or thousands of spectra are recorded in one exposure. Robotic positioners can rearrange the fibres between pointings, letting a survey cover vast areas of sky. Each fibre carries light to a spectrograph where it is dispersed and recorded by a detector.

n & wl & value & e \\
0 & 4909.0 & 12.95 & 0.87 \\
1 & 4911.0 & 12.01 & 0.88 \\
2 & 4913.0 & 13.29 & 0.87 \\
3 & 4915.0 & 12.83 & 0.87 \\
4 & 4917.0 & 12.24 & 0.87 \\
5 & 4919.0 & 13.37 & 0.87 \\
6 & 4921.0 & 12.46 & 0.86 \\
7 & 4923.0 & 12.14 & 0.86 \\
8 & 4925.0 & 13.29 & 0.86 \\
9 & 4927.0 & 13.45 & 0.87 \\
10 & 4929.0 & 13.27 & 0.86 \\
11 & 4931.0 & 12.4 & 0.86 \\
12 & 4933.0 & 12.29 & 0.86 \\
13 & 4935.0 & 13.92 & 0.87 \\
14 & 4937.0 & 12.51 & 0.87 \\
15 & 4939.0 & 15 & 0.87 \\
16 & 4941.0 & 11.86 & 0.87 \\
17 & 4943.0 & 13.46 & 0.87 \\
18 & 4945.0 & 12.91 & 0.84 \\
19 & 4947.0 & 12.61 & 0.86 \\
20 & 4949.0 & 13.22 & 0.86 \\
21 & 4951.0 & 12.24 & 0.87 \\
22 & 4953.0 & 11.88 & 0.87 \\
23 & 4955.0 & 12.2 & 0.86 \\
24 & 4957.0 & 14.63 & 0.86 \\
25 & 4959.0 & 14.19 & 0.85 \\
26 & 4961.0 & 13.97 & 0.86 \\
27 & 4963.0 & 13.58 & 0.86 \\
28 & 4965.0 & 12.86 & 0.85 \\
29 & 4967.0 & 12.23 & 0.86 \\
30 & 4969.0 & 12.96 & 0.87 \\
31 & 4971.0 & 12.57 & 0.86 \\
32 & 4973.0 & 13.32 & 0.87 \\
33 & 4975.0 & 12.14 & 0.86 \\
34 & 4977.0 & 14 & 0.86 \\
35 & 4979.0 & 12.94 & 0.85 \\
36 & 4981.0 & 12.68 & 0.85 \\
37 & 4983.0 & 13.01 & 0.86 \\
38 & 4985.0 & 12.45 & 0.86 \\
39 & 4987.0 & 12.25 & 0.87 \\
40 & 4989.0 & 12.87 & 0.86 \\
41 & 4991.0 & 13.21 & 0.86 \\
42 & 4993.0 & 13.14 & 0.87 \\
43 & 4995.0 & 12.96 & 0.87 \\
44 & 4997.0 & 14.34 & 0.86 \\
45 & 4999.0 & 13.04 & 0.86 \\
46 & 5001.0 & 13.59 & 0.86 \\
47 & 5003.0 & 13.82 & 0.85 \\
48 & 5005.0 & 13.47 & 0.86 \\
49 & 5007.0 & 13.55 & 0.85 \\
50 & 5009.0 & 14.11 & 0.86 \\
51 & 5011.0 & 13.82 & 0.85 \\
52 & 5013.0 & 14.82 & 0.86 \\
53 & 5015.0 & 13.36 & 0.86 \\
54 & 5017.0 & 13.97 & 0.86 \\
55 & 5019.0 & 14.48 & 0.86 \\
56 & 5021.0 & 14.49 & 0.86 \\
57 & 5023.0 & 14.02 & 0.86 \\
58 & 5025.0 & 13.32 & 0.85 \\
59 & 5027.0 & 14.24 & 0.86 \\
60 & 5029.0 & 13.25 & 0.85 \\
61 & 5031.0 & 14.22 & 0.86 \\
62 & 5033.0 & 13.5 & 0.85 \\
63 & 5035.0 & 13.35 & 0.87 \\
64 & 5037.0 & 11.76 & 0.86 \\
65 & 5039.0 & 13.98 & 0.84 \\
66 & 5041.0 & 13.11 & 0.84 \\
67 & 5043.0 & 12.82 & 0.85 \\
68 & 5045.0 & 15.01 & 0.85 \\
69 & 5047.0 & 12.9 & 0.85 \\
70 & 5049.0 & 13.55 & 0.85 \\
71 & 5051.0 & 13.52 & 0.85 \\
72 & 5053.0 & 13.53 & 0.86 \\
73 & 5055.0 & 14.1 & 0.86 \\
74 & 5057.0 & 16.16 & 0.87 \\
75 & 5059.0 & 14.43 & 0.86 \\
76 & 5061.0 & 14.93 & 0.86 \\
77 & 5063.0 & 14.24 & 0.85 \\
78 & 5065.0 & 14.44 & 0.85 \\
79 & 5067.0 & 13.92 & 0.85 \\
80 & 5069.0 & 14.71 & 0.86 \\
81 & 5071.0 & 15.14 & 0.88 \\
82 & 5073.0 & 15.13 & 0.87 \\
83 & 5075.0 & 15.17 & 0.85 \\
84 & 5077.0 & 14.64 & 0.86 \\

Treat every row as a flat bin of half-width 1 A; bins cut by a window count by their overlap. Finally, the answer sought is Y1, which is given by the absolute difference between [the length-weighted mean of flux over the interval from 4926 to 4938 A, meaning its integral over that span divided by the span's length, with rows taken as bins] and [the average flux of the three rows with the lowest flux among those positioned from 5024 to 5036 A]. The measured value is 0.33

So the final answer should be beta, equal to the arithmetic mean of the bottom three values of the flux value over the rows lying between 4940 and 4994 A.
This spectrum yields 11.96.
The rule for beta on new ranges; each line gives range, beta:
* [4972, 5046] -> 12.05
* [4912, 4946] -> 12.08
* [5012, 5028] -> 13.55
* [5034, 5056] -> 12.49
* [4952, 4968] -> 12.10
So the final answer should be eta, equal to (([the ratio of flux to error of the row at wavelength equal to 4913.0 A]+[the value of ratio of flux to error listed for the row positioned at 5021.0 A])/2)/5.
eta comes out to 3.21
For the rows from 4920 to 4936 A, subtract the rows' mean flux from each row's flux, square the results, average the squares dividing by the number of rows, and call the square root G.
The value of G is 0.61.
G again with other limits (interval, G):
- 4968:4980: 0.58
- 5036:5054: 0.84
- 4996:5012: 0.38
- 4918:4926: 0.53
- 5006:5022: 0.47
